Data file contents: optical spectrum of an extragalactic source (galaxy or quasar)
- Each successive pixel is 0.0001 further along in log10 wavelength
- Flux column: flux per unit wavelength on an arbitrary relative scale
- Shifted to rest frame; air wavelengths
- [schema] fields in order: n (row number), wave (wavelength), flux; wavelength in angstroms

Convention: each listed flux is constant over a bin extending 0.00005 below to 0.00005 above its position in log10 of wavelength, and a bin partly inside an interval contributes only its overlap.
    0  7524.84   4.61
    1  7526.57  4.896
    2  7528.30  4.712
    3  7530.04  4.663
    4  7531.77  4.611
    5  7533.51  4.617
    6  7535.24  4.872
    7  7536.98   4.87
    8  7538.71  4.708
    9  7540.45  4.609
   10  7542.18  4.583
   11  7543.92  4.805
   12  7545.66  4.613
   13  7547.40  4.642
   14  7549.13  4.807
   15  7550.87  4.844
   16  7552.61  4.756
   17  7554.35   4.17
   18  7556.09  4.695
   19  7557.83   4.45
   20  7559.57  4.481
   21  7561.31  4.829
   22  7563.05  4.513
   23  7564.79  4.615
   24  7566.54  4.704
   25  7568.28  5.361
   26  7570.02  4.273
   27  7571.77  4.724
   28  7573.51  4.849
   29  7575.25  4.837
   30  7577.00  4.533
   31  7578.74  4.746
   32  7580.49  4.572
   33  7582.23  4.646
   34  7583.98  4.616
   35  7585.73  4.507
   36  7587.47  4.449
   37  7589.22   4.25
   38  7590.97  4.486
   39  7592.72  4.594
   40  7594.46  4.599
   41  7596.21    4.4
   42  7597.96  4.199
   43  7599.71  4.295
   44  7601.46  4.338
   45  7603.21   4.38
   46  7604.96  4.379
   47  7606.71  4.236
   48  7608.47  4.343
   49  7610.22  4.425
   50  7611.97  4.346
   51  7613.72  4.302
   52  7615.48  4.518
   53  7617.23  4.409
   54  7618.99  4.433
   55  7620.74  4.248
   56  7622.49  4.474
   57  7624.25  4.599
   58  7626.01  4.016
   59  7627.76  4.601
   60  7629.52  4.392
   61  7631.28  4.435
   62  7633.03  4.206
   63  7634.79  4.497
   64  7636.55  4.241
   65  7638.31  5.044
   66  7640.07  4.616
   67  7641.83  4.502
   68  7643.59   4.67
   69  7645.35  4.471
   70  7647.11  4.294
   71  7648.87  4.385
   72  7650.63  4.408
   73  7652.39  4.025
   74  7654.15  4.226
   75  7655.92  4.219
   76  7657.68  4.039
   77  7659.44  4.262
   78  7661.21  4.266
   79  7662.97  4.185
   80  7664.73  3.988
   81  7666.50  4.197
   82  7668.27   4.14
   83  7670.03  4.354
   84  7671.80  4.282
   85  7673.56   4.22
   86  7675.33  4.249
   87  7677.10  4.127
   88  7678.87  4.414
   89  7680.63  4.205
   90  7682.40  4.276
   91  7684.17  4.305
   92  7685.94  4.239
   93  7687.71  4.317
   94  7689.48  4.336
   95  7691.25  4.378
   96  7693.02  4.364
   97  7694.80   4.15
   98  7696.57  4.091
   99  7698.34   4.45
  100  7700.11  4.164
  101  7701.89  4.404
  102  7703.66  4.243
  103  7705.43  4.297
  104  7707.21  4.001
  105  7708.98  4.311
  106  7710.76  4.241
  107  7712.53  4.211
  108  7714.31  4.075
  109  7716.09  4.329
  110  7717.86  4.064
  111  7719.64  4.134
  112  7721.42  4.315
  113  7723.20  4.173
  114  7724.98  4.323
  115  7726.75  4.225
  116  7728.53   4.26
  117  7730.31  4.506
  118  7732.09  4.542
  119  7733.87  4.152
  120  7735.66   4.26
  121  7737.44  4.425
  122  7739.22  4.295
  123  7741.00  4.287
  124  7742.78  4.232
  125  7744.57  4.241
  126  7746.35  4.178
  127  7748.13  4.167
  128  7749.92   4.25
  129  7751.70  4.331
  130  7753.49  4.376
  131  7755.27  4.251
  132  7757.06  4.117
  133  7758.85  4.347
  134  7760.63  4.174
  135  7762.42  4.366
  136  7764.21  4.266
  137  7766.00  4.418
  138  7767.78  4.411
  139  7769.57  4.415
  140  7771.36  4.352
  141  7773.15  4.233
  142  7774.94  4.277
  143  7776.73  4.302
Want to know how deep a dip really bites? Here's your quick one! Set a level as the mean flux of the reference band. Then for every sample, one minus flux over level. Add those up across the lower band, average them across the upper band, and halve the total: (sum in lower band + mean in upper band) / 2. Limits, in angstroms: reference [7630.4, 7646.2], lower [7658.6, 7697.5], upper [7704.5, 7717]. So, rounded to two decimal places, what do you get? 0.71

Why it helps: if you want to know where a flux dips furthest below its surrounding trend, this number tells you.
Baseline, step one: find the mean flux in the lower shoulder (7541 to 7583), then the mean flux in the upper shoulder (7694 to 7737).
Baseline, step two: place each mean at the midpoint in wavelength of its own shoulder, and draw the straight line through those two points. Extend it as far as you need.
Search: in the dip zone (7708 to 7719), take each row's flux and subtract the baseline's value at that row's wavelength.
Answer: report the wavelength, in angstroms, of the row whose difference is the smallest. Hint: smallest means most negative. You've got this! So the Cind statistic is 7717.86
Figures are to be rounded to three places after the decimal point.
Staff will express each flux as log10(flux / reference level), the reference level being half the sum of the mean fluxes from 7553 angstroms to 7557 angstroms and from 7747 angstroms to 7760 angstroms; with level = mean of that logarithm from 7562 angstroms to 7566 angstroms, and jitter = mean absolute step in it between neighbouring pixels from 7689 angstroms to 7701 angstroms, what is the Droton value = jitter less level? -0.005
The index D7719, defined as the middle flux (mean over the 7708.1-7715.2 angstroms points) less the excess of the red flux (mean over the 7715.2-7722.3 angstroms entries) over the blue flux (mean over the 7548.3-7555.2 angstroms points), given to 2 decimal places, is 4.64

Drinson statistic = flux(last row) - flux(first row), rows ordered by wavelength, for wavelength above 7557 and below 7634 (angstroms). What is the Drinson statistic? -0.24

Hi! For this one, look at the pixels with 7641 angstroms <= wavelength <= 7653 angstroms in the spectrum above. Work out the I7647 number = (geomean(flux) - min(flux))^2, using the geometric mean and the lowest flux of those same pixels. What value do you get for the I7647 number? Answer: 0.133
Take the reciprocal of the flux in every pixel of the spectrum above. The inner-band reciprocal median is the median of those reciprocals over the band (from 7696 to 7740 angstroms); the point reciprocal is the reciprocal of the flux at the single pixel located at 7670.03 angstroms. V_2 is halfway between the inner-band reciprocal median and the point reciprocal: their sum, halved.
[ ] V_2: 0.232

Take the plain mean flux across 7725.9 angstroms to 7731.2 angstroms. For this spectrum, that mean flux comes 4.33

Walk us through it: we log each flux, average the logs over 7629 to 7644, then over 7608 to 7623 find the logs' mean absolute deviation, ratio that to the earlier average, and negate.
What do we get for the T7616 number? -0.0106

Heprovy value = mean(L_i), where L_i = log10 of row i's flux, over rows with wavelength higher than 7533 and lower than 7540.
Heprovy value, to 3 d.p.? 0.678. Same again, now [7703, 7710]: 0.624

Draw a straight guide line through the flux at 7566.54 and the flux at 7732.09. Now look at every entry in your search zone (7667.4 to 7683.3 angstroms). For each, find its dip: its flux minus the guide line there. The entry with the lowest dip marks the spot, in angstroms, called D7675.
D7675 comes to 7677.10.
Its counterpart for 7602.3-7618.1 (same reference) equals 7606.71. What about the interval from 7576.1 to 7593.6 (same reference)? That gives 7589.22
